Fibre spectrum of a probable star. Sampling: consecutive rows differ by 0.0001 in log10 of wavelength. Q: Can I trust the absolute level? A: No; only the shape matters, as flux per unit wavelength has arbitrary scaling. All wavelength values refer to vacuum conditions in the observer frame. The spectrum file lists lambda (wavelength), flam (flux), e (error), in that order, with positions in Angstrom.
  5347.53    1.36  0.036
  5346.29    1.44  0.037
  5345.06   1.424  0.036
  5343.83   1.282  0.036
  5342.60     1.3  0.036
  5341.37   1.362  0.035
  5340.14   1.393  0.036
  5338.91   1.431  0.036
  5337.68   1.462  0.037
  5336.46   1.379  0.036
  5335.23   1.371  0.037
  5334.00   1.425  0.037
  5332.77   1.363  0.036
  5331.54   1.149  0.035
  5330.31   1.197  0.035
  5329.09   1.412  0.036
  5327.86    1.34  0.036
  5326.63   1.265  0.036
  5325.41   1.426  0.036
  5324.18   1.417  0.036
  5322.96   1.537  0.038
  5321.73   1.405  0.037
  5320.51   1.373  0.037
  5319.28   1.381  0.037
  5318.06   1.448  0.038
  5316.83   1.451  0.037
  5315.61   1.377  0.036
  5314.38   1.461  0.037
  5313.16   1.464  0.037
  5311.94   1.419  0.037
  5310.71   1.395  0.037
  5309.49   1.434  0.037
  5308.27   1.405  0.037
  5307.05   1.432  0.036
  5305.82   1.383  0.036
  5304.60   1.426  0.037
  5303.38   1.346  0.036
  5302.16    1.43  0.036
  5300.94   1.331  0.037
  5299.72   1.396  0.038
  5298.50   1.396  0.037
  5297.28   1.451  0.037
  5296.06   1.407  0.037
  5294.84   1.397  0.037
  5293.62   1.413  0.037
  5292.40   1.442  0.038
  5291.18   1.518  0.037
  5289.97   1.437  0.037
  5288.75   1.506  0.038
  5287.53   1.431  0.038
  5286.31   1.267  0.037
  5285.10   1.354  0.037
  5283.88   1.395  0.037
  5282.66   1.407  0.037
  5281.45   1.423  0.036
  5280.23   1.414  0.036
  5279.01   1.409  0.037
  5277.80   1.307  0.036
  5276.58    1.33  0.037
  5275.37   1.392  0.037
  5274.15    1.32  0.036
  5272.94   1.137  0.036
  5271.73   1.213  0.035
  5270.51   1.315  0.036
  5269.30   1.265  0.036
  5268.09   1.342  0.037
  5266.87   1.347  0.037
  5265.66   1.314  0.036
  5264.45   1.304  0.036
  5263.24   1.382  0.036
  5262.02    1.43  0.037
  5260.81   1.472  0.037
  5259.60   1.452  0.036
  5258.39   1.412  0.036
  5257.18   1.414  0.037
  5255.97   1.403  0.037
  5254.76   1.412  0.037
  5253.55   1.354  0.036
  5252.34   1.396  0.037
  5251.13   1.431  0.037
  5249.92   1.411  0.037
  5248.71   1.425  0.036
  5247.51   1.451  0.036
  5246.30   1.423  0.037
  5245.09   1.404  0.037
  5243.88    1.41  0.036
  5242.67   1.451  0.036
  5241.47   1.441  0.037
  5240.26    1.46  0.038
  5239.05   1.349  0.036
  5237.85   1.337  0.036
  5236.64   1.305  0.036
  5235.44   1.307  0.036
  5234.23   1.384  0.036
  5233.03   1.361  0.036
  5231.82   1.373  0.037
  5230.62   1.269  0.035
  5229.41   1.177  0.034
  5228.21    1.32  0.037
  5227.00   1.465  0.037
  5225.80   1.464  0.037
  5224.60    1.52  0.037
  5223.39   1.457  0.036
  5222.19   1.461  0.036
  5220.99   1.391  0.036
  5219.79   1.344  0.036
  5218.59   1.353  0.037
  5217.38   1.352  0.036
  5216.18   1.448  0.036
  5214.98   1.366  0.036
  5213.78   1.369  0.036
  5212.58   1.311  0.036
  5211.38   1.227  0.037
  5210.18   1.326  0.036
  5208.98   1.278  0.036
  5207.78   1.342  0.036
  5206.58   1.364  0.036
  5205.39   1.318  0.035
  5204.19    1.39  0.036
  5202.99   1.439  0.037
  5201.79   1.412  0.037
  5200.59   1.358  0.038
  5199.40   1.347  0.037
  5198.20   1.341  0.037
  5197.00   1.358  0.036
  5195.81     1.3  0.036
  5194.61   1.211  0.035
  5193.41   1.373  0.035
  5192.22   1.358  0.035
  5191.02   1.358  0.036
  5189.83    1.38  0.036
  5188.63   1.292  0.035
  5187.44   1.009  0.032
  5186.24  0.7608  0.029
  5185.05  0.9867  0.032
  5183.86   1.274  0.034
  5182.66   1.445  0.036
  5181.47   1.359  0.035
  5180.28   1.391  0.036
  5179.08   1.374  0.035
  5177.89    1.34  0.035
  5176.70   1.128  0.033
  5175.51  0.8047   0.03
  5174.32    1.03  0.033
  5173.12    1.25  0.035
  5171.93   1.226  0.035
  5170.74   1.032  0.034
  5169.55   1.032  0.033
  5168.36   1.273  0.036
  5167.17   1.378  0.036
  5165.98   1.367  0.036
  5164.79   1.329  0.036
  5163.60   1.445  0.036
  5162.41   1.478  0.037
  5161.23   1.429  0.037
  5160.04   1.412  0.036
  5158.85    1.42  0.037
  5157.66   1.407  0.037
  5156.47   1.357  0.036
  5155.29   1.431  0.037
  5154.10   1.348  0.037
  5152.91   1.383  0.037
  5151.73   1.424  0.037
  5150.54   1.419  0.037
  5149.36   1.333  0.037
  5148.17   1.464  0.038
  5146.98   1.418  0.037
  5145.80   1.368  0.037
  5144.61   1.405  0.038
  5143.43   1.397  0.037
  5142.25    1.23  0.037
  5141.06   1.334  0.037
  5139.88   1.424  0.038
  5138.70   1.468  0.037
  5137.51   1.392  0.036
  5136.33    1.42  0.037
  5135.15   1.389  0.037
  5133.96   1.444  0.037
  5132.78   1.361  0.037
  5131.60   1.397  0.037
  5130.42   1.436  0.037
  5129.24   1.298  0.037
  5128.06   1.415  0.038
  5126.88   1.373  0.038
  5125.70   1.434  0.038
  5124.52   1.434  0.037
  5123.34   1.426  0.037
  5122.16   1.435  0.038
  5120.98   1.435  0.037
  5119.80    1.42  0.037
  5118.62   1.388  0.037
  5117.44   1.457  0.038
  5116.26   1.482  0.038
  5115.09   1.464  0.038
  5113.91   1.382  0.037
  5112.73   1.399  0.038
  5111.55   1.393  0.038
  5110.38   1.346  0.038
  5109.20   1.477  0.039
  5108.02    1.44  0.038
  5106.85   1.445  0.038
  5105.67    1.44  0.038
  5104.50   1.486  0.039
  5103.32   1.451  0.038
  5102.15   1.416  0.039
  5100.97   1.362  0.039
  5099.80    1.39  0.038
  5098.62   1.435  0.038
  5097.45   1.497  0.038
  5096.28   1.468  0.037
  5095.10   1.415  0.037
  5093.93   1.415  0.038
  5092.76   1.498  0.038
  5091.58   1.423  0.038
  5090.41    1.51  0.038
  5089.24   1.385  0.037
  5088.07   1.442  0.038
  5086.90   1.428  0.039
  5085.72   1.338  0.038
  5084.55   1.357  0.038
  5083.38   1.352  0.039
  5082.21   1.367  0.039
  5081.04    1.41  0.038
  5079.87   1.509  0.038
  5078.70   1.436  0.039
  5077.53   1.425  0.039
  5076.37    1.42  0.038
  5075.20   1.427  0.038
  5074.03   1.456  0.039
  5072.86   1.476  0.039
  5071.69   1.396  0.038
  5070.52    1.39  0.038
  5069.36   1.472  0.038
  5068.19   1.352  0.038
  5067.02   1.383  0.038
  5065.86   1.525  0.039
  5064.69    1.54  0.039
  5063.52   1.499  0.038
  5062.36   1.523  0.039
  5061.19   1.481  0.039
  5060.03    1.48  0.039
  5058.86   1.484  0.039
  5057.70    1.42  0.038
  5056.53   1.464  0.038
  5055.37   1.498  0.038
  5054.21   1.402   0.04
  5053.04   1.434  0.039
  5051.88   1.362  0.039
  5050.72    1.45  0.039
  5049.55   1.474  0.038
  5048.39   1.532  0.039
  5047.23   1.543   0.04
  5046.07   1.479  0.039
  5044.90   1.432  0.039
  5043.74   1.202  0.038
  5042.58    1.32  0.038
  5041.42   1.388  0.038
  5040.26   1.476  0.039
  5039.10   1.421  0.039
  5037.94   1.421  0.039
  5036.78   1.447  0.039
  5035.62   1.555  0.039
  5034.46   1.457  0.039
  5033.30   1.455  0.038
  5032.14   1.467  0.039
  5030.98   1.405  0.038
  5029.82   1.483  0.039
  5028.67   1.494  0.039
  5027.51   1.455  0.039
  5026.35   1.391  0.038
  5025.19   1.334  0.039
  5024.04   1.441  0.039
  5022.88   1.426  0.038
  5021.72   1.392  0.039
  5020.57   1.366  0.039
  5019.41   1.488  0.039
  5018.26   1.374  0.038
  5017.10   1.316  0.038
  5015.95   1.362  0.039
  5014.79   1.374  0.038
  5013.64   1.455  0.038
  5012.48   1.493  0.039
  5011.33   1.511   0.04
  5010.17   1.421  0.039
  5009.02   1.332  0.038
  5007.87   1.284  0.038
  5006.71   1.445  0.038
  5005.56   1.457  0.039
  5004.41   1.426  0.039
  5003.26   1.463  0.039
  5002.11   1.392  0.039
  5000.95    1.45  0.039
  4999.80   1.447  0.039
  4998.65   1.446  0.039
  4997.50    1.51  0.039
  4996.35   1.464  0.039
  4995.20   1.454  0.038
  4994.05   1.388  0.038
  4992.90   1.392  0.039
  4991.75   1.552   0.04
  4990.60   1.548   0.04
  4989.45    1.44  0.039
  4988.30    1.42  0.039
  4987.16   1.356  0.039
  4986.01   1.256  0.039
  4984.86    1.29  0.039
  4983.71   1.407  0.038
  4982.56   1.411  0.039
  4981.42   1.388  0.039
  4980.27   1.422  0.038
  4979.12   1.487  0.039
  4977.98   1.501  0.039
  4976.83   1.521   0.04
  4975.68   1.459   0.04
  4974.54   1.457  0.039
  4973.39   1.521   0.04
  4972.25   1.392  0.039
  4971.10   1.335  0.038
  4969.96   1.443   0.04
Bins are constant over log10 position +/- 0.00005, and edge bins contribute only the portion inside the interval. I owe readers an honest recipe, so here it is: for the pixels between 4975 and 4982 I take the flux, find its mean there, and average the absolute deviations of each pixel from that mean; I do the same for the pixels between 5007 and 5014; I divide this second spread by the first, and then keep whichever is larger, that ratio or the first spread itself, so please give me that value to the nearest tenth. 1.8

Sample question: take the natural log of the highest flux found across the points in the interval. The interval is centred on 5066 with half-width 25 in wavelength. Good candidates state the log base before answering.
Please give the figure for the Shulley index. 0.434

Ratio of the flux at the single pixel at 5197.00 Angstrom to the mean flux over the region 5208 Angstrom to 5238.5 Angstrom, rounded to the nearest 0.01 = 1.00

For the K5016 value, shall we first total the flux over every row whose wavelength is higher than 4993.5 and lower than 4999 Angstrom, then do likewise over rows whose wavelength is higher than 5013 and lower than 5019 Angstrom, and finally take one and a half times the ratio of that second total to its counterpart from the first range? 1.42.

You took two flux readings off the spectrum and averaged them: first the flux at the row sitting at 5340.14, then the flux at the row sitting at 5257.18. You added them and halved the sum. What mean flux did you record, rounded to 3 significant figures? 1.40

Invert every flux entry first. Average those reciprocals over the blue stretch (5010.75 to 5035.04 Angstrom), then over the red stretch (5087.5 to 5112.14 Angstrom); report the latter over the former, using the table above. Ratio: 0.993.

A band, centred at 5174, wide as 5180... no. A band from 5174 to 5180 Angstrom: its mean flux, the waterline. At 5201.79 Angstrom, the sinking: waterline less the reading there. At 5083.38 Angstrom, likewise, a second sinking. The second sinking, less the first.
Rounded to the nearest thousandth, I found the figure 0.060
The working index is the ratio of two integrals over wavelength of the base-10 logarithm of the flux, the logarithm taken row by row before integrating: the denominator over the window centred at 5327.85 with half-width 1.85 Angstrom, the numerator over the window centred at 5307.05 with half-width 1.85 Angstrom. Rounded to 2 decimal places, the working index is 1.17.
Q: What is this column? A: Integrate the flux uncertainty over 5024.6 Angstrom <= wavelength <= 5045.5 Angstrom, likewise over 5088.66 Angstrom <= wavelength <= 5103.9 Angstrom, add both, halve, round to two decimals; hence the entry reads 0.69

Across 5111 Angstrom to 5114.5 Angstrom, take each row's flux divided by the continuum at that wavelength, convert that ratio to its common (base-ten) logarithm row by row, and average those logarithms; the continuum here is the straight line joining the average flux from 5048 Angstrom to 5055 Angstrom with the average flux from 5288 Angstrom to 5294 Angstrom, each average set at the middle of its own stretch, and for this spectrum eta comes -0.017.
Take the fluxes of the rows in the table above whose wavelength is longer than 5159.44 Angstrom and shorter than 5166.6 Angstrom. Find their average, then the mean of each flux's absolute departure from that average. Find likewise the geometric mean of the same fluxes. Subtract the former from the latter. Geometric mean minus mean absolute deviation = 1.37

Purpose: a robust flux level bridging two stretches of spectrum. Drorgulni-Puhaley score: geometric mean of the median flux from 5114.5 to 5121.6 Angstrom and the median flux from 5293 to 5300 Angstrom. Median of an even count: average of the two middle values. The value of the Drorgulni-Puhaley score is 1.42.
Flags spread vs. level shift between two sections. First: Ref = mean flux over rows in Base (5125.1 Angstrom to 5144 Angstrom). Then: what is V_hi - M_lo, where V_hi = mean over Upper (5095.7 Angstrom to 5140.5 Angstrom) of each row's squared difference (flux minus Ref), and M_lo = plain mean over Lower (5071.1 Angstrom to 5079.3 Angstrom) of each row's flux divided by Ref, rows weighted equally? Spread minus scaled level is -1.03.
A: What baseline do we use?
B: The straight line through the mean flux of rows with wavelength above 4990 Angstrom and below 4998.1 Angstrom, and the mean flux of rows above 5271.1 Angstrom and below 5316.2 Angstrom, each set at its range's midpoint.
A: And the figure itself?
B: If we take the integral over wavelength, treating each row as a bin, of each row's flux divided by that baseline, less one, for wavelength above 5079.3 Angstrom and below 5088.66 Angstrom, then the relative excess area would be -0.31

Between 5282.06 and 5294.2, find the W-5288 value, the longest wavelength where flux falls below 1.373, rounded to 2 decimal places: 5286.31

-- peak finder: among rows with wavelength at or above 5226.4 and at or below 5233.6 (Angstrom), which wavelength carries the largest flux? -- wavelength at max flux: 5227.00 Angstrom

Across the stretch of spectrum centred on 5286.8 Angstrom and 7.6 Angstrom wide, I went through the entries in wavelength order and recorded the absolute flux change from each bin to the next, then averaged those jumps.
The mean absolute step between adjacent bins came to 0.087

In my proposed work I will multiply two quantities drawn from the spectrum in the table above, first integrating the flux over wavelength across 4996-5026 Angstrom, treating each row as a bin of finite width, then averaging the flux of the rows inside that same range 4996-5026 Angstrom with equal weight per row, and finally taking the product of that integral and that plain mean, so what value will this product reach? 60.3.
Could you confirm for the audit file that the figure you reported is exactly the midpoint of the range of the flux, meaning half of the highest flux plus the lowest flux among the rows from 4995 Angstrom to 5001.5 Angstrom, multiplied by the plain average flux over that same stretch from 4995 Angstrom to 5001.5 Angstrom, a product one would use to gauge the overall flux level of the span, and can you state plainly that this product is 2.16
